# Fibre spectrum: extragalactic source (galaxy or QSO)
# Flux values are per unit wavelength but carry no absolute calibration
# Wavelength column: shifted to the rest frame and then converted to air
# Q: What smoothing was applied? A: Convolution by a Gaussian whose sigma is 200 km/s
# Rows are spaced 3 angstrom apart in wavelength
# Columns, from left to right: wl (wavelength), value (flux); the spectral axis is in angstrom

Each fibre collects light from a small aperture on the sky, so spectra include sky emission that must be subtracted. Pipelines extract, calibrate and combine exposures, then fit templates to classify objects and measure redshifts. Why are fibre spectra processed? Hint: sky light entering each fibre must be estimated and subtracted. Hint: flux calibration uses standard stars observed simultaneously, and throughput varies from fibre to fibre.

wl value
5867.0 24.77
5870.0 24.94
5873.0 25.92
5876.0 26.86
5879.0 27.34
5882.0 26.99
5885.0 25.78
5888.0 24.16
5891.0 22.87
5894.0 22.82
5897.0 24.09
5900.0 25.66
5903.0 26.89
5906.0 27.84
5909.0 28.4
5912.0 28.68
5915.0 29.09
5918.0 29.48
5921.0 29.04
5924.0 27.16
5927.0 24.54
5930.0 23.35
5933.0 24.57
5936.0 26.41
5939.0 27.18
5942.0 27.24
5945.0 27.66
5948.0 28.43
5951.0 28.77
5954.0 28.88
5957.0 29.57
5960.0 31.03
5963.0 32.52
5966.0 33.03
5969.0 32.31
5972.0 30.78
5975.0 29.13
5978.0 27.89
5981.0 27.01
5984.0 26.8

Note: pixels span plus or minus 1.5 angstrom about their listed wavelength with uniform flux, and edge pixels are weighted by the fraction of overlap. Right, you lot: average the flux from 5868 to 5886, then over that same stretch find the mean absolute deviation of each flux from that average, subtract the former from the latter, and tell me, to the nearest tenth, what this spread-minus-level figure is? -25.5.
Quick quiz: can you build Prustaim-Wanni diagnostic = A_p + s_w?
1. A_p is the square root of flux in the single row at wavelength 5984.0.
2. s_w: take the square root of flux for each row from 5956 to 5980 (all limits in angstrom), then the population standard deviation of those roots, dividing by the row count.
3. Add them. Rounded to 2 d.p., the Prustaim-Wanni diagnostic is 5.33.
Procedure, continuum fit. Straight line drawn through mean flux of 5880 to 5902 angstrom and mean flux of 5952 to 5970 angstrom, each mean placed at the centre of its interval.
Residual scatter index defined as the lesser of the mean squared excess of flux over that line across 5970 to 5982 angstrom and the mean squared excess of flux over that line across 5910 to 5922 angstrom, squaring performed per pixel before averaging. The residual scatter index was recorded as 4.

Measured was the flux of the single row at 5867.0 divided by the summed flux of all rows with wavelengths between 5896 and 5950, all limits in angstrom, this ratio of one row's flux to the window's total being 0.051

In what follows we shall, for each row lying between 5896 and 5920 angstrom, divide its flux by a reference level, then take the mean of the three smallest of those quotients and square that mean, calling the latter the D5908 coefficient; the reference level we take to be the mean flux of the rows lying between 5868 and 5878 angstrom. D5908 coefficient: 0.97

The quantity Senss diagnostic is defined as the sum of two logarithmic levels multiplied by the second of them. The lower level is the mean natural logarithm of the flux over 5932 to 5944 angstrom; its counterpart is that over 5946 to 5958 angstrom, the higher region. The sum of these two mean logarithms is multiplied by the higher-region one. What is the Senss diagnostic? 22.3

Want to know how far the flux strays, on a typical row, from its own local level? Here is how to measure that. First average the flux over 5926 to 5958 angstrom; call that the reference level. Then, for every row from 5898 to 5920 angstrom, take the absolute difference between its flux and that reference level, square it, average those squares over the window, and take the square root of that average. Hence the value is 1.6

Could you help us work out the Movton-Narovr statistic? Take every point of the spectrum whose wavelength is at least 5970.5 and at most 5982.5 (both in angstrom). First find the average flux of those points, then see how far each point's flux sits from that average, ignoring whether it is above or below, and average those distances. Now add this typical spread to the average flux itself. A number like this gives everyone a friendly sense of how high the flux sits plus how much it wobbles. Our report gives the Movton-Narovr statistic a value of 30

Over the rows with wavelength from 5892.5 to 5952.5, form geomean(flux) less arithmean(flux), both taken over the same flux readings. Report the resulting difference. -0.076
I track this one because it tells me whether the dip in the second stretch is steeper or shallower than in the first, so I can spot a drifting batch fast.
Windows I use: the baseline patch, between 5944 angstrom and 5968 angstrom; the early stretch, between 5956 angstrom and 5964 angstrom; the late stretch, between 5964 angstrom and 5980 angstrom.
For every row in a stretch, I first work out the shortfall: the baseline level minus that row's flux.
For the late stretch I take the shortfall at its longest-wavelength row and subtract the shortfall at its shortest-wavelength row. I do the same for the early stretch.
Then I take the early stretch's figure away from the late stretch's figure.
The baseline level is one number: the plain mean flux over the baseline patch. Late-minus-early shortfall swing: 8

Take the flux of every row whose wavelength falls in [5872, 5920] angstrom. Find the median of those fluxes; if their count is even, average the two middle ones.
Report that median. 26.9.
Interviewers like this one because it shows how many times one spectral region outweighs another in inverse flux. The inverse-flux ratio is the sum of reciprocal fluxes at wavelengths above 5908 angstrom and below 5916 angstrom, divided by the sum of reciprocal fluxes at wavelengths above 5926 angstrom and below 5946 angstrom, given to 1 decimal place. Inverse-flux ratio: 0.4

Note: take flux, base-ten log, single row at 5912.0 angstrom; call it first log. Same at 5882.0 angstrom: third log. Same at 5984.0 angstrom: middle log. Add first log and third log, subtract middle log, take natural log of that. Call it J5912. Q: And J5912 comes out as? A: 0.38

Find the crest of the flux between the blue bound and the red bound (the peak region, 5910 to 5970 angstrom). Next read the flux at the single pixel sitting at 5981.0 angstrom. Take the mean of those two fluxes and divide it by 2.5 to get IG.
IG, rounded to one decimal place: 12.0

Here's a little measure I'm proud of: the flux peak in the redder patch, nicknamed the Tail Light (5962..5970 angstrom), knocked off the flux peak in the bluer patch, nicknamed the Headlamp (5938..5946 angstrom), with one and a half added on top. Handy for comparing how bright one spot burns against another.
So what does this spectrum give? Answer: -4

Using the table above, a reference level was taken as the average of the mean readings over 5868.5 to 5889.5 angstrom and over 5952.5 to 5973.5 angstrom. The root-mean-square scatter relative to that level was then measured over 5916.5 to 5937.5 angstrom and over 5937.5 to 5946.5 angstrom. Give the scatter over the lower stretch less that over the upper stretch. 1.9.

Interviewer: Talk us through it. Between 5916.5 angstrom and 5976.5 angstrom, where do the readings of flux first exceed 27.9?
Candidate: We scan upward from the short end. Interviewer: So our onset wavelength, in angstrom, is 5918.0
